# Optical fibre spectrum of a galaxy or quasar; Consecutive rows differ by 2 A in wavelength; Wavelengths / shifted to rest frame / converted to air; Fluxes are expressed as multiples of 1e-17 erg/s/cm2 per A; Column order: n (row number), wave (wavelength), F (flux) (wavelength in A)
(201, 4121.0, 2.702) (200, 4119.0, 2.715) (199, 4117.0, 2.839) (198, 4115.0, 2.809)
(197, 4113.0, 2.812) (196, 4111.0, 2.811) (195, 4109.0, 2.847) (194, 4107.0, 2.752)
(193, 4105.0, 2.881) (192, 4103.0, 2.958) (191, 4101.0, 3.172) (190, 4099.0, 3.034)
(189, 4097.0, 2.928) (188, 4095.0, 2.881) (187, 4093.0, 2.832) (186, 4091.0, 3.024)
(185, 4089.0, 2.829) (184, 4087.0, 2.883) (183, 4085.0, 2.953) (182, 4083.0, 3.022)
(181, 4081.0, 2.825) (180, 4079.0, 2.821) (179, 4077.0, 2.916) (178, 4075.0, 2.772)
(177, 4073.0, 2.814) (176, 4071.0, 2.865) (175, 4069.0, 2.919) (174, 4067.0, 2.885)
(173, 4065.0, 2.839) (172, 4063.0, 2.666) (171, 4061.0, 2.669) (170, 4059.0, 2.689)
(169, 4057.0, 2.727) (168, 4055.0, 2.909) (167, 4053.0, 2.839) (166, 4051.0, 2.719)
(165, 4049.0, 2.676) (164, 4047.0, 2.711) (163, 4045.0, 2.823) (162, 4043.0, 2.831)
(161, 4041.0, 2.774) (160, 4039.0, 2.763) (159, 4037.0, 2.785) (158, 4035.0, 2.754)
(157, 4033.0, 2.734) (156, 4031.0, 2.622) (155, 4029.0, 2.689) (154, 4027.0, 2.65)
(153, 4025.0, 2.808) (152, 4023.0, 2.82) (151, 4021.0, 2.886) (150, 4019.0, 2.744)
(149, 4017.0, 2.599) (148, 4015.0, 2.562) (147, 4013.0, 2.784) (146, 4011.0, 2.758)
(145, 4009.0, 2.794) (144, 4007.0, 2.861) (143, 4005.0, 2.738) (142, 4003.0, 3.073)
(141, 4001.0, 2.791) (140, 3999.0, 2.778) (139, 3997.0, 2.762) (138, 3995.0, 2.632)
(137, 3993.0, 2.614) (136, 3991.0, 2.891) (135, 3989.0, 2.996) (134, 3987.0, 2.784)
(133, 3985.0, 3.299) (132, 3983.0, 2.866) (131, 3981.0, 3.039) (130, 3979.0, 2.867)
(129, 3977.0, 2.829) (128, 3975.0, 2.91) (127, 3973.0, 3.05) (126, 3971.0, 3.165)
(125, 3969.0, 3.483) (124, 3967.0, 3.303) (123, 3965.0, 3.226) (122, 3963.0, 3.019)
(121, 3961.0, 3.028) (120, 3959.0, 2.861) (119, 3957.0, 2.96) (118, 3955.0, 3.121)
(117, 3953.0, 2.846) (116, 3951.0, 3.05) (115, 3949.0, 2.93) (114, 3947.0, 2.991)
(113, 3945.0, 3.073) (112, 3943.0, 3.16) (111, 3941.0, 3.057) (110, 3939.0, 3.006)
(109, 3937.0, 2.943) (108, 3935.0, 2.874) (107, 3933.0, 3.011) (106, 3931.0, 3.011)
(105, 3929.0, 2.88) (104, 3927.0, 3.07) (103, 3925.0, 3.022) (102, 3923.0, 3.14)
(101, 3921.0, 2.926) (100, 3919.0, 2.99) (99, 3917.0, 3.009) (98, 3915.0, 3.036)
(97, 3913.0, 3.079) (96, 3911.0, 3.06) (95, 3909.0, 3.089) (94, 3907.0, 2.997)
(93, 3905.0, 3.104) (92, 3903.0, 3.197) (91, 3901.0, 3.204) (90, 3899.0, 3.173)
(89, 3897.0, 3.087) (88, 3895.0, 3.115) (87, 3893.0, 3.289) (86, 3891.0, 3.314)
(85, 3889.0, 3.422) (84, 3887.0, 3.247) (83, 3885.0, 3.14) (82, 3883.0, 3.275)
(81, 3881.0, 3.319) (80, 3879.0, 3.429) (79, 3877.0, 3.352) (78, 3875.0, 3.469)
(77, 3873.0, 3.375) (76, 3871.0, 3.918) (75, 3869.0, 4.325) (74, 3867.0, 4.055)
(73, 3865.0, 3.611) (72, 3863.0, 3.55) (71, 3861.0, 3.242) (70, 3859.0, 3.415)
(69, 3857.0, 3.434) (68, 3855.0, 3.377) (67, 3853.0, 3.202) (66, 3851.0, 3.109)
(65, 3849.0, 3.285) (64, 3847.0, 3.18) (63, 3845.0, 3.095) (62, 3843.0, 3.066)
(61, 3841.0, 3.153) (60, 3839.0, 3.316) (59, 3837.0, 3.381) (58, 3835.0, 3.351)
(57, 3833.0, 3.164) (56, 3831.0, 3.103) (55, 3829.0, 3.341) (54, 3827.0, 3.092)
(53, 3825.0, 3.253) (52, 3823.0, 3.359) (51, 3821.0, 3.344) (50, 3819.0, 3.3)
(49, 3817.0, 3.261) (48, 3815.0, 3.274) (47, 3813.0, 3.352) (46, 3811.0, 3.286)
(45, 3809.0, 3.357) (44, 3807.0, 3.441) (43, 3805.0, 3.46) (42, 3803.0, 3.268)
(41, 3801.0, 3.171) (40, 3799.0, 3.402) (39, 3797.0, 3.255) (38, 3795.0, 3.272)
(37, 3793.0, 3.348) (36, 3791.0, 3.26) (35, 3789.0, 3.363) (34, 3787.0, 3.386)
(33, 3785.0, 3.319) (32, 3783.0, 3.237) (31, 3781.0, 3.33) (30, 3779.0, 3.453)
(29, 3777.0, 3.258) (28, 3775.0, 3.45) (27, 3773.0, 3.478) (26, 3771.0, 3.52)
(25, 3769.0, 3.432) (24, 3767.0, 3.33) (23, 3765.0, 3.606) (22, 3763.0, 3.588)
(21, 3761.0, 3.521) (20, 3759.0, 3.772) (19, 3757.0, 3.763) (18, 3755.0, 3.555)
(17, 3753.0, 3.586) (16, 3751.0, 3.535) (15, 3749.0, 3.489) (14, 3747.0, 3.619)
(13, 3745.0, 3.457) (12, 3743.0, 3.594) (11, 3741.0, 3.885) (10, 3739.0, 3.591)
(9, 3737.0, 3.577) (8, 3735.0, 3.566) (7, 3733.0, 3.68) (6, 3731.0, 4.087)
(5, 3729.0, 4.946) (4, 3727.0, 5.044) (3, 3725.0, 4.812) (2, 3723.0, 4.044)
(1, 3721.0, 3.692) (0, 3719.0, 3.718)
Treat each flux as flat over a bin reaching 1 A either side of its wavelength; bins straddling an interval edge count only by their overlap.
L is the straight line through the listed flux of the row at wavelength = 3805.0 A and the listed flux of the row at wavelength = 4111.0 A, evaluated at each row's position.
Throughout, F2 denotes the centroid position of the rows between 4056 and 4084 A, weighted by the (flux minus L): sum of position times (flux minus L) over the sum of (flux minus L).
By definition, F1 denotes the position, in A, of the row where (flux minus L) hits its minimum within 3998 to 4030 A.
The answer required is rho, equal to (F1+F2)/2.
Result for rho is 4038.2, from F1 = 4015.0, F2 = 4061.4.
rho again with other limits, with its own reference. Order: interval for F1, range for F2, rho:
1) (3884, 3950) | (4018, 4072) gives 3984.8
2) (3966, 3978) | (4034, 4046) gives 4008.2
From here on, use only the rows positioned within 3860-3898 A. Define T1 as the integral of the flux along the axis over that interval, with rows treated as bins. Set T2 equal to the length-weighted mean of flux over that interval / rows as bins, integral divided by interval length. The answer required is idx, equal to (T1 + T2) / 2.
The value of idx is 67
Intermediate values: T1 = 131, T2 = 3.45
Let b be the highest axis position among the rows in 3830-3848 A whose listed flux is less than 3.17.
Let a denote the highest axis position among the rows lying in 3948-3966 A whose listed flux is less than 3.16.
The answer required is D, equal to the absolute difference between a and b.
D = 118 A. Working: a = 3963.0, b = 3845.0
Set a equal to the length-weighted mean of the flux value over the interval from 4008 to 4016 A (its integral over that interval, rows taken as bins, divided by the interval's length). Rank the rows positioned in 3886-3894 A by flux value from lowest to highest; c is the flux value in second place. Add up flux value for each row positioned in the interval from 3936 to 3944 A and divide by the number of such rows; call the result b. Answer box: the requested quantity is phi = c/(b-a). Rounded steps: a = 2.72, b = 3.04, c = 3.289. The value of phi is 10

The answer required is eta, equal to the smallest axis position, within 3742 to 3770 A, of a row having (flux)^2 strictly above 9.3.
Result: 3743.0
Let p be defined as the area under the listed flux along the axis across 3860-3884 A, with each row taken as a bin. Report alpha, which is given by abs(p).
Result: 86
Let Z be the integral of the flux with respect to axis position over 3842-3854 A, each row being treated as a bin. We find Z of 38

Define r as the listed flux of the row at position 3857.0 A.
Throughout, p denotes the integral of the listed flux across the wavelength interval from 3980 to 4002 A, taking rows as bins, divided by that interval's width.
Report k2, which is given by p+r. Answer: 6.3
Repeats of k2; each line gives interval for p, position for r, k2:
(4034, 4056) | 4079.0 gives 5.6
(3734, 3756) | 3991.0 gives 6.5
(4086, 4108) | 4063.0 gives 5.6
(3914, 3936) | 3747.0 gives 6.6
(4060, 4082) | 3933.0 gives 5.8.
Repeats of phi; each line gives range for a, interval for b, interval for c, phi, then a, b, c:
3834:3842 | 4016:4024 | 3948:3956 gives -5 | 3.30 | 2.76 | 2.93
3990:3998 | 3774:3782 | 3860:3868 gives 5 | 2.72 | 3.37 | 3.55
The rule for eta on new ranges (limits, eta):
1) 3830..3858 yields 3831.0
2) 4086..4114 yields 4101.0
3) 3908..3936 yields 3909.0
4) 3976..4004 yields 3985.0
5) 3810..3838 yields 3811.0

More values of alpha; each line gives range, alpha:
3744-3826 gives 279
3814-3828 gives 46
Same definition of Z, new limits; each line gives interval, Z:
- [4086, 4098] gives 35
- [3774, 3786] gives 40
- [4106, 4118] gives 34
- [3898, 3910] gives 38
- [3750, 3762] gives 43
